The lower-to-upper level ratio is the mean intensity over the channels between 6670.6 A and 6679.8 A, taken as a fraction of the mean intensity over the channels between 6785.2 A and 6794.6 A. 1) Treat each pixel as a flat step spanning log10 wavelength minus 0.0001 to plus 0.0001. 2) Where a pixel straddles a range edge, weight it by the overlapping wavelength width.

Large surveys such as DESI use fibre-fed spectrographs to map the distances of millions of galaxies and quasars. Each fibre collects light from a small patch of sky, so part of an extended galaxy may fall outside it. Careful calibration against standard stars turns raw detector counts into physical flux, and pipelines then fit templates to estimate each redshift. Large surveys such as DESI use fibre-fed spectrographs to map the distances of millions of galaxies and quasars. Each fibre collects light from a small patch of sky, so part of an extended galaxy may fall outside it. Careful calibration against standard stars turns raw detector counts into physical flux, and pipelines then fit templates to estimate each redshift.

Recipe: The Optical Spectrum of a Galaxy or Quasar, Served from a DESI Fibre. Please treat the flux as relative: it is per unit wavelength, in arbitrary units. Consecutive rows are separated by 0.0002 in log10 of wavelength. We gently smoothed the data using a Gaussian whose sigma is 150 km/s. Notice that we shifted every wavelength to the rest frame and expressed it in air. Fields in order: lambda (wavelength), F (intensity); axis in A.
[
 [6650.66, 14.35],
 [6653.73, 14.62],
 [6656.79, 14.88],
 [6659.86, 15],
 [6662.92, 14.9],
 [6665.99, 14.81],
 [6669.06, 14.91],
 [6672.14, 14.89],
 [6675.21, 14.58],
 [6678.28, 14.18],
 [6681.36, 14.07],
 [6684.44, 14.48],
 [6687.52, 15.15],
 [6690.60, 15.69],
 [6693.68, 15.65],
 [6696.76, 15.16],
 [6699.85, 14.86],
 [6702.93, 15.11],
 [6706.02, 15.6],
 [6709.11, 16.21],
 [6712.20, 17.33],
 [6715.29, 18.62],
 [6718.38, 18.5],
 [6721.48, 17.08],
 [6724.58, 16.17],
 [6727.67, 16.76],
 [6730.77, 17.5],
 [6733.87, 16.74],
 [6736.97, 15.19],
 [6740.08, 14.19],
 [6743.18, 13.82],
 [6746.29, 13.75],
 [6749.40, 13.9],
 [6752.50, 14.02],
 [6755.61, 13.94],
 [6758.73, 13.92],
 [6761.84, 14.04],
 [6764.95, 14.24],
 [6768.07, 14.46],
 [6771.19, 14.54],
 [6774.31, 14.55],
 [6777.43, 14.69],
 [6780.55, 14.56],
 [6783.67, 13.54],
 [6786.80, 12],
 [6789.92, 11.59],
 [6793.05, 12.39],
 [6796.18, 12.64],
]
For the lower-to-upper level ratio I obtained 1.21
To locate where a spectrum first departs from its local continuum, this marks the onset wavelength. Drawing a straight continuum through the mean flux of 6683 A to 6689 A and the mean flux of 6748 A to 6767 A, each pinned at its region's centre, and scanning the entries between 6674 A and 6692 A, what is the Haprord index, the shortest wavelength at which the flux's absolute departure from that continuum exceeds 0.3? 6675.21 A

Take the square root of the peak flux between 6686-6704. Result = 3.96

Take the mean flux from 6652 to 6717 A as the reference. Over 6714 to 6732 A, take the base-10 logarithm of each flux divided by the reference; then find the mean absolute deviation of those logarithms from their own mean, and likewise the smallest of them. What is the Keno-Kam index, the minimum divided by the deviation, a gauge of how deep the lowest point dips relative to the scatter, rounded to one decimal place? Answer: 1.3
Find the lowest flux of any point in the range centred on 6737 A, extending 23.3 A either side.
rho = 13.75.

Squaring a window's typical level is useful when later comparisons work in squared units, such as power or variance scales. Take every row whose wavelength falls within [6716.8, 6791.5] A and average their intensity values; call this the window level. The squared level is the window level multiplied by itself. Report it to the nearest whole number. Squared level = 217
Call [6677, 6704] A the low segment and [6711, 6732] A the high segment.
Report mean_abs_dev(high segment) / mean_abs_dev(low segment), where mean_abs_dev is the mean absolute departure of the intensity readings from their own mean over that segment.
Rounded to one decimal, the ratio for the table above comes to 1.4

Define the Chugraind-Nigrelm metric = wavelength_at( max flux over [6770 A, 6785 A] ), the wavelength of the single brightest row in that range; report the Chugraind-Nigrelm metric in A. 6777.43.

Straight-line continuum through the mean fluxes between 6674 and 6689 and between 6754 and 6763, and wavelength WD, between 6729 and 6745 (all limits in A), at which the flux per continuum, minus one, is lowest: 6743.18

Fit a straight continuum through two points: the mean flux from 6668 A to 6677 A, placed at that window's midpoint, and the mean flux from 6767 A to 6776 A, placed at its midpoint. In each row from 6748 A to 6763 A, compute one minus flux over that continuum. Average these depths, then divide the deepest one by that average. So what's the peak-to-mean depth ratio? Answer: 1.1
